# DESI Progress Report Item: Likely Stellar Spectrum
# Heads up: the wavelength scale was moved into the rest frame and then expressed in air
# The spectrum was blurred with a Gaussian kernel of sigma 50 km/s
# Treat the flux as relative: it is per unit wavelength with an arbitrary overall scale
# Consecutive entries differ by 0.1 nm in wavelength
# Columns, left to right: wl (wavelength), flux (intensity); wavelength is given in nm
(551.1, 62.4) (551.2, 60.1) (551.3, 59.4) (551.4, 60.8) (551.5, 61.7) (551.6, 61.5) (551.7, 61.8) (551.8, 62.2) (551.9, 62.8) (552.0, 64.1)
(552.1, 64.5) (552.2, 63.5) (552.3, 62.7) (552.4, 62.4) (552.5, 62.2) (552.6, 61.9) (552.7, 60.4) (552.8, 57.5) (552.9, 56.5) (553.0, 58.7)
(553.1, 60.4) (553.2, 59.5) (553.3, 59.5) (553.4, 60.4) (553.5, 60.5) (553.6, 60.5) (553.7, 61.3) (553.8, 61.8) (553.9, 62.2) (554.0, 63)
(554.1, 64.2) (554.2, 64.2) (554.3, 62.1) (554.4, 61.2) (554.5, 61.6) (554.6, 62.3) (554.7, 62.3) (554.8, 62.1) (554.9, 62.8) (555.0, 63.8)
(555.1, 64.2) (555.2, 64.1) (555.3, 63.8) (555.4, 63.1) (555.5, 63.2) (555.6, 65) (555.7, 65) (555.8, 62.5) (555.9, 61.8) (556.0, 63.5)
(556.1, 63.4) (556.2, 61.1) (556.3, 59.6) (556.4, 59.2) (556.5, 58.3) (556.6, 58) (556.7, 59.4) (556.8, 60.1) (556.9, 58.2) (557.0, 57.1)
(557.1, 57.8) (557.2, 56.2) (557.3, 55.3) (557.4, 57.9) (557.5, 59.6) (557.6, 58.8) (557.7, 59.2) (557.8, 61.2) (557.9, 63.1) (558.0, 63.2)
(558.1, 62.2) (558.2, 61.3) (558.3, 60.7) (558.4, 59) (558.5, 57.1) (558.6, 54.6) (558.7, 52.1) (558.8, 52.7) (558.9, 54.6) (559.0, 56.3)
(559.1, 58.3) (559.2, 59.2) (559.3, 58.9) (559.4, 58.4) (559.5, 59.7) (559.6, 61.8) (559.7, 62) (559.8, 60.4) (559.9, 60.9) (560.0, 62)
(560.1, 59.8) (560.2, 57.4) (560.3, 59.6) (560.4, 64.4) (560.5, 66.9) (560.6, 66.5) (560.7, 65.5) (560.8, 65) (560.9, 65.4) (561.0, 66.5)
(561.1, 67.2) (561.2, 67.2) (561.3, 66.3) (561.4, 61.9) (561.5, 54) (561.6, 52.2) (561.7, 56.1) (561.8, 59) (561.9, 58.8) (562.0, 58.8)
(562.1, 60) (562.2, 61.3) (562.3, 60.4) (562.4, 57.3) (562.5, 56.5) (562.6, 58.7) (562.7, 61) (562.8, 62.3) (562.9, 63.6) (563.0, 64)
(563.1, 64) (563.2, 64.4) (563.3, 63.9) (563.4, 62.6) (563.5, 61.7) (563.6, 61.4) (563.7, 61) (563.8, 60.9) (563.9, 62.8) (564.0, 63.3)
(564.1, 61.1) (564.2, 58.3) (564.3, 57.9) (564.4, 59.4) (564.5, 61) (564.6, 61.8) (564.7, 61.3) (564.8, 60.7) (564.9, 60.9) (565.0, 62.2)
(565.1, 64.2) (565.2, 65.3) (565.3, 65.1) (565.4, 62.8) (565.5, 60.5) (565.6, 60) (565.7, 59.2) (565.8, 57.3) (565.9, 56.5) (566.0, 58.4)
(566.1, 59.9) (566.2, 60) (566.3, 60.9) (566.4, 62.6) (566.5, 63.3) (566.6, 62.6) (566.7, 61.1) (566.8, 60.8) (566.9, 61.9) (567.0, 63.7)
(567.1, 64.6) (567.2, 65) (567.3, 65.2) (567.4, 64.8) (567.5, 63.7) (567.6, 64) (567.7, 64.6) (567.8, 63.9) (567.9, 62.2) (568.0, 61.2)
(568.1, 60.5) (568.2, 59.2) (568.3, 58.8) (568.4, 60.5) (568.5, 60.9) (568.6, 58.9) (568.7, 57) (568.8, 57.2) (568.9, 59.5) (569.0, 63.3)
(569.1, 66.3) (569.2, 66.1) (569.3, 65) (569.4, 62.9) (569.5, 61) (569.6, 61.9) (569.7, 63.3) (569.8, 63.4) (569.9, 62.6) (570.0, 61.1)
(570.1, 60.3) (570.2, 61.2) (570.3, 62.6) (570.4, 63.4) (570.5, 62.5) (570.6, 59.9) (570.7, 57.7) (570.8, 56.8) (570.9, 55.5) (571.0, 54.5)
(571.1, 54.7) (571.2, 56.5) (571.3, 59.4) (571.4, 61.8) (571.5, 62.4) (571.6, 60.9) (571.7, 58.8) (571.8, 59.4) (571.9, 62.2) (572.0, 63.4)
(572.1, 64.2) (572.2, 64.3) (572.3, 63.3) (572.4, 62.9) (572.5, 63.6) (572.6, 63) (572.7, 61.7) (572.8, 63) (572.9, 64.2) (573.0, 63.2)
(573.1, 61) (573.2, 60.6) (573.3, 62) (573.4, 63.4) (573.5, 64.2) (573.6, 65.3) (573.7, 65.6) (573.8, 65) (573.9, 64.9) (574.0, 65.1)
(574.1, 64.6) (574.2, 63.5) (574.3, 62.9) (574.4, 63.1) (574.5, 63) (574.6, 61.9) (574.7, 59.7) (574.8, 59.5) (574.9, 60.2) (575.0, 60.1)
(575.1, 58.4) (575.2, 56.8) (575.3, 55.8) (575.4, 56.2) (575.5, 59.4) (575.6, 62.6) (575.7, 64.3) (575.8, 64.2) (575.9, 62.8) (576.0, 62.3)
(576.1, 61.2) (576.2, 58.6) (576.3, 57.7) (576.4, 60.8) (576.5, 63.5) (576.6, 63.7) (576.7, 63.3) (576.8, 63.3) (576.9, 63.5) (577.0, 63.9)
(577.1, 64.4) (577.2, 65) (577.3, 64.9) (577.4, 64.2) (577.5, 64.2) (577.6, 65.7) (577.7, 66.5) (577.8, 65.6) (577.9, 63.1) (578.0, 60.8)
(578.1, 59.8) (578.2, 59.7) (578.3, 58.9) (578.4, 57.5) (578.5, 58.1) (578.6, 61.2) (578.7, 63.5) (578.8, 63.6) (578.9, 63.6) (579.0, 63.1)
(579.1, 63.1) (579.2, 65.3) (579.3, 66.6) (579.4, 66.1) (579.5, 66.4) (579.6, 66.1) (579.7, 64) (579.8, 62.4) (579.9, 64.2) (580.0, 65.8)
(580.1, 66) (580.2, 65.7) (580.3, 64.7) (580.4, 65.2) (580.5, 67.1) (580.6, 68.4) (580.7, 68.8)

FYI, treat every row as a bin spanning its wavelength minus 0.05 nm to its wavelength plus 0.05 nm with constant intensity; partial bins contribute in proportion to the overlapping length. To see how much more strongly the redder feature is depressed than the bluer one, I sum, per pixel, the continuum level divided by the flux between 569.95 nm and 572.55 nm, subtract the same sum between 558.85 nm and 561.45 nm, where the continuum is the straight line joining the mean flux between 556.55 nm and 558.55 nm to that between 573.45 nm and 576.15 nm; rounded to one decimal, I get 1.3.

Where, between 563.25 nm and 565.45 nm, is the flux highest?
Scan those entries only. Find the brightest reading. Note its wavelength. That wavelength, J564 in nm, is 565.2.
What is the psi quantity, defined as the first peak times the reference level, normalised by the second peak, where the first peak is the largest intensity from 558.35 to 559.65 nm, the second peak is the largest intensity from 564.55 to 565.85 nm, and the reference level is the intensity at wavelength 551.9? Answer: 59.4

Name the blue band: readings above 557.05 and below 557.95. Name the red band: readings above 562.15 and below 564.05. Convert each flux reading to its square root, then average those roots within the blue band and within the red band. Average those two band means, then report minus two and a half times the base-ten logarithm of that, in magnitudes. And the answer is -2.22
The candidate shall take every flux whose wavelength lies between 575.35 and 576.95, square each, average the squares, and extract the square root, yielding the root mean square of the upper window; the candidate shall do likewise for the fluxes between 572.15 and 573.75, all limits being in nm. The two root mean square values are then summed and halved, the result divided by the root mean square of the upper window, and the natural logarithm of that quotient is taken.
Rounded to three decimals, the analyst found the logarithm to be 0.012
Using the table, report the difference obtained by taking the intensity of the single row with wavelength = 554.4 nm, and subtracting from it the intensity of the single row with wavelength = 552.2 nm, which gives -2.3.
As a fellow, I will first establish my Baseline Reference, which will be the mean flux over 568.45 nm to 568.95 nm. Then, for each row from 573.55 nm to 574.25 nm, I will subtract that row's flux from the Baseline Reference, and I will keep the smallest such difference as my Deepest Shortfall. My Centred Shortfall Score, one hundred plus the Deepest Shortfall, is 93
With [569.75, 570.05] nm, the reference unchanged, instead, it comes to 95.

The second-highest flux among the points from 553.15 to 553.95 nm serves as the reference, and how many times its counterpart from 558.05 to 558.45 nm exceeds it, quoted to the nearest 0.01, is 0.99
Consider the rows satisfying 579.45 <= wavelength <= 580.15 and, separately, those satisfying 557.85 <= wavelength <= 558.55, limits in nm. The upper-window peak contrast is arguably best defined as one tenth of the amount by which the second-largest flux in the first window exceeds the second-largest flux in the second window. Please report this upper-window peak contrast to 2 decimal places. 0.30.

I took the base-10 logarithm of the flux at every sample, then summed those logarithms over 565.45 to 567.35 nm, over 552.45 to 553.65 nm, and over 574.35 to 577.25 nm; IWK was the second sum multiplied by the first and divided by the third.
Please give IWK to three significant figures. 14.0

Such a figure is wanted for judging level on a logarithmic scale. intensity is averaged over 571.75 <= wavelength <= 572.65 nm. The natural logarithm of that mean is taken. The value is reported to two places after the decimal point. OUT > 4.14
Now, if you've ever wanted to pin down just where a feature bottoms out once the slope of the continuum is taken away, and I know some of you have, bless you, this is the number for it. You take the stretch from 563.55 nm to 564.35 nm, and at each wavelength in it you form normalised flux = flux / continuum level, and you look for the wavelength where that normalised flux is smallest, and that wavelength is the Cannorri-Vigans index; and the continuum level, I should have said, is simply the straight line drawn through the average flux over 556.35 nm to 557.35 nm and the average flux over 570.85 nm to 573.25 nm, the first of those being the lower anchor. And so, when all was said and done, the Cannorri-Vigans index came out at 564.3 nm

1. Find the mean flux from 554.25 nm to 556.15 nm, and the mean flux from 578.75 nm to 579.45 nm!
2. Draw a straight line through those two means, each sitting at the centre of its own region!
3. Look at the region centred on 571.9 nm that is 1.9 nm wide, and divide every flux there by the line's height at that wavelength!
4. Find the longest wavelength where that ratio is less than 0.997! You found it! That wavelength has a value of 572.8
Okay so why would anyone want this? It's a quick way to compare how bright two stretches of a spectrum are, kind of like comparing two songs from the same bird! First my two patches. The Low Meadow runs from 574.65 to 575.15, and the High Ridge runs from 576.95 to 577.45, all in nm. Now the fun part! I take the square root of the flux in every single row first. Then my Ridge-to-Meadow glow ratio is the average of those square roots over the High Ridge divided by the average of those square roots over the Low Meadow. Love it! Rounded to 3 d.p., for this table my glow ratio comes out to 1.040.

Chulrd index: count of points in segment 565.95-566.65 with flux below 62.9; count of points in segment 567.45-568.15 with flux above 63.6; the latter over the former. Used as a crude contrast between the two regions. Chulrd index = 0.67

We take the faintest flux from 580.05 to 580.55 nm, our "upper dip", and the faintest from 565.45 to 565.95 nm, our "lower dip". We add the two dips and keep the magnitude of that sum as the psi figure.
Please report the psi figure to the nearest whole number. 121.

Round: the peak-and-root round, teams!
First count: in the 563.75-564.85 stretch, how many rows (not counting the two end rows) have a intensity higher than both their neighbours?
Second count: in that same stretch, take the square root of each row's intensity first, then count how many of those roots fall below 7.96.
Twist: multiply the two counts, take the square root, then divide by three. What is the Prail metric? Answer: 1.56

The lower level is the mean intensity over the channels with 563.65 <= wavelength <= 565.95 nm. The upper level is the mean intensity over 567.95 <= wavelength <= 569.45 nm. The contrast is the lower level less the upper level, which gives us -0.1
